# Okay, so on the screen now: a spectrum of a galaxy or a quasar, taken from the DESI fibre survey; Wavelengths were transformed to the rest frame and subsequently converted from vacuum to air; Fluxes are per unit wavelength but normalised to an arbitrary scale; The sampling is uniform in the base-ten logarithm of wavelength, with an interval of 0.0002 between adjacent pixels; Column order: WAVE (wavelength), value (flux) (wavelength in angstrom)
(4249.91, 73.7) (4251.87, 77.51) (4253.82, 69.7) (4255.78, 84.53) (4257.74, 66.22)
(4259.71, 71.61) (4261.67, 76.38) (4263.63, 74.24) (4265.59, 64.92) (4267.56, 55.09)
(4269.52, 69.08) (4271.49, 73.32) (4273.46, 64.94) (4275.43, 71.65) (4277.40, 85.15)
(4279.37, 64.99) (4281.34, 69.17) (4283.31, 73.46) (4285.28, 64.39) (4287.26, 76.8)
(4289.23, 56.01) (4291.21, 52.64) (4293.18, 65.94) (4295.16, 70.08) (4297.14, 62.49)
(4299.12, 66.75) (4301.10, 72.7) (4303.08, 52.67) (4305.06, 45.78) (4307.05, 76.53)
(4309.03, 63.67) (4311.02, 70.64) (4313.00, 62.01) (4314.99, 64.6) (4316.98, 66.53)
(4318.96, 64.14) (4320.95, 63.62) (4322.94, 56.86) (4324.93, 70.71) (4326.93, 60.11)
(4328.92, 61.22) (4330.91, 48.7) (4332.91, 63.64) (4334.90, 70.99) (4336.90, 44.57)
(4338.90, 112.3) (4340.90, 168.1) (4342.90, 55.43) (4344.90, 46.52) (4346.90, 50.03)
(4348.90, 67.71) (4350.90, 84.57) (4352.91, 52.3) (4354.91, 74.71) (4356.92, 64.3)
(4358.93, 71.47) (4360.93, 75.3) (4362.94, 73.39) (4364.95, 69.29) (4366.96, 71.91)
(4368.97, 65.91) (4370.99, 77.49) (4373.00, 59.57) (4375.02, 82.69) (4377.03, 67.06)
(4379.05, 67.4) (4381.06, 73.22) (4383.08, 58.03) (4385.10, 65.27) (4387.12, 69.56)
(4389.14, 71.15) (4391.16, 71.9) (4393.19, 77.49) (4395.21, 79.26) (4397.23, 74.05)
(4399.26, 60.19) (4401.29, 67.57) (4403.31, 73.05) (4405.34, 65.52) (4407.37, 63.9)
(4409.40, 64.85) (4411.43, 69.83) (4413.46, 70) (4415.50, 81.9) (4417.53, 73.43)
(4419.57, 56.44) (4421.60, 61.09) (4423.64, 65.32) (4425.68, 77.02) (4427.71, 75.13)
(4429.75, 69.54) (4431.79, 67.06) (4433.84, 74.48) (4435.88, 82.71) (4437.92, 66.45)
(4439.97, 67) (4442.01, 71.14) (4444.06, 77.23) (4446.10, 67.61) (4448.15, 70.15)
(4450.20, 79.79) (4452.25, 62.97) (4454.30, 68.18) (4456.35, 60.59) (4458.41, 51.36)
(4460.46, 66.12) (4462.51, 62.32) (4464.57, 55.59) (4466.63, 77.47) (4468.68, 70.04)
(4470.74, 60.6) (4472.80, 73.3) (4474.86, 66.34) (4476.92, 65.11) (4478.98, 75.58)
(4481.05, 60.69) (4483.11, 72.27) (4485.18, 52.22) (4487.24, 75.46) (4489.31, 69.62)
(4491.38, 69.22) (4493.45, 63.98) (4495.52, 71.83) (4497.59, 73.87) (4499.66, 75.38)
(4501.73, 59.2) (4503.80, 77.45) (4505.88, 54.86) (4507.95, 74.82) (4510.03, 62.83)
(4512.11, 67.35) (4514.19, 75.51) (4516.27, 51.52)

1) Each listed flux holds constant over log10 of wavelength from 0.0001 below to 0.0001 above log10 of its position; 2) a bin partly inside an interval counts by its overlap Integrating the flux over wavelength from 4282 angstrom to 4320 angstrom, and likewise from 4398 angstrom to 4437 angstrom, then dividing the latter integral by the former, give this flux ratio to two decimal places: 1.10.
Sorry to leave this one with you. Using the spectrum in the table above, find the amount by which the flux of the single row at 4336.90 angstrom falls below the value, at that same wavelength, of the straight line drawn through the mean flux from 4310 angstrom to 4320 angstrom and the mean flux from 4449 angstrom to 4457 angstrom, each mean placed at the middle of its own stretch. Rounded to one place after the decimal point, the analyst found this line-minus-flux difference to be 21.4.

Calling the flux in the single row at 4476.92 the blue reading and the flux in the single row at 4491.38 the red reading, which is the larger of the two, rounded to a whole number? 69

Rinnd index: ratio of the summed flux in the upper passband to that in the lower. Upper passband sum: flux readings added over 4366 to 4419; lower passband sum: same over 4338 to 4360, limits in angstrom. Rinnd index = 2.2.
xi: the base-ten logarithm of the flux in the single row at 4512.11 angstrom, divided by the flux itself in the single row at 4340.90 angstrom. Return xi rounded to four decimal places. 0.0109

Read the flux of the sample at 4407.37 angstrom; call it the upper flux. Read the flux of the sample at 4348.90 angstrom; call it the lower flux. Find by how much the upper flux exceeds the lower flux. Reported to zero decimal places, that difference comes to -4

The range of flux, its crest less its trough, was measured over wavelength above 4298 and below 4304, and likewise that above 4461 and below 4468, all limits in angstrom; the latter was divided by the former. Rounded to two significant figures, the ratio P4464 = 1.1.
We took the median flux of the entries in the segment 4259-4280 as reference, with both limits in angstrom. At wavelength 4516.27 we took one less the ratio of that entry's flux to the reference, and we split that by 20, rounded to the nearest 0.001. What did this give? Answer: 0.014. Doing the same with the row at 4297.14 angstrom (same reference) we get 0.006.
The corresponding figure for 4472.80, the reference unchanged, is -0.001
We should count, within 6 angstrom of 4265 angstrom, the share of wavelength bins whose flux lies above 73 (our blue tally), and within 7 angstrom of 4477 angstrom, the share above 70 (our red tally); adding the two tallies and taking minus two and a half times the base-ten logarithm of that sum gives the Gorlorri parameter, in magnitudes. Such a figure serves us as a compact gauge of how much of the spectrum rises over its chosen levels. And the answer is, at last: 0.30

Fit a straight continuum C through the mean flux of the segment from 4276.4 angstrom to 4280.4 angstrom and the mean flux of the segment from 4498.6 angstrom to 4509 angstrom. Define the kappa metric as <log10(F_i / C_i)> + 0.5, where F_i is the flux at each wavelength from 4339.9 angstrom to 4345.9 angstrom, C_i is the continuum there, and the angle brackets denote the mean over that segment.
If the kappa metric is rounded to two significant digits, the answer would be 0.51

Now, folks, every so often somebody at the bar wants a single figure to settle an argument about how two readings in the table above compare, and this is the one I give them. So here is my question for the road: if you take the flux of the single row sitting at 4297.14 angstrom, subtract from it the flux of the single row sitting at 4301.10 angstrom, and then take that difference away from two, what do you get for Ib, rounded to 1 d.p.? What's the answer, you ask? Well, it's 12.2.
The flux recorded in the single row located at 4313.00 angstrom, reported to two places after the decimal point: 62.01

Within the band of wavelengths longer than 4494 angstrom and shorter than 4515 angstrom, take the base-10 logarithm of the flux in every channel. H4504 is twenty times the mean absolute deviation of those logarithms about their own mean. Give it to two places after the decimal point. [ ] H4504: 0.86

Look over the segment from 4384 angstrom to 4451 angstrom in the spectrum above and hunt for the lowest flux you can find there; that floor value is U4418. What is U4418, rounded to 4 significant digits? 56.44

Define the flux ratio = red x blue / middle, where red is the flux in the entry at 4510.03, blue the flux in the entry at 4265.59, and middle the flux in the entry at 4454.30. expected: 60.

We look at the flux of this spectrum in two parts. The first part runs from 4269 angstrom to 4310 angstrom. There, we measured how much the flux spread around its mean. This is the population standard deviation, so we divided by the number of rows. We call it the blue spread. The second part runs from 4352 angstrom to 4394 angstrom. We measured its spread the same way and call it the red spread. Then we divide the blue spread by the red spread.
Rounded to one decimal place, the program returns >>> 1.3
